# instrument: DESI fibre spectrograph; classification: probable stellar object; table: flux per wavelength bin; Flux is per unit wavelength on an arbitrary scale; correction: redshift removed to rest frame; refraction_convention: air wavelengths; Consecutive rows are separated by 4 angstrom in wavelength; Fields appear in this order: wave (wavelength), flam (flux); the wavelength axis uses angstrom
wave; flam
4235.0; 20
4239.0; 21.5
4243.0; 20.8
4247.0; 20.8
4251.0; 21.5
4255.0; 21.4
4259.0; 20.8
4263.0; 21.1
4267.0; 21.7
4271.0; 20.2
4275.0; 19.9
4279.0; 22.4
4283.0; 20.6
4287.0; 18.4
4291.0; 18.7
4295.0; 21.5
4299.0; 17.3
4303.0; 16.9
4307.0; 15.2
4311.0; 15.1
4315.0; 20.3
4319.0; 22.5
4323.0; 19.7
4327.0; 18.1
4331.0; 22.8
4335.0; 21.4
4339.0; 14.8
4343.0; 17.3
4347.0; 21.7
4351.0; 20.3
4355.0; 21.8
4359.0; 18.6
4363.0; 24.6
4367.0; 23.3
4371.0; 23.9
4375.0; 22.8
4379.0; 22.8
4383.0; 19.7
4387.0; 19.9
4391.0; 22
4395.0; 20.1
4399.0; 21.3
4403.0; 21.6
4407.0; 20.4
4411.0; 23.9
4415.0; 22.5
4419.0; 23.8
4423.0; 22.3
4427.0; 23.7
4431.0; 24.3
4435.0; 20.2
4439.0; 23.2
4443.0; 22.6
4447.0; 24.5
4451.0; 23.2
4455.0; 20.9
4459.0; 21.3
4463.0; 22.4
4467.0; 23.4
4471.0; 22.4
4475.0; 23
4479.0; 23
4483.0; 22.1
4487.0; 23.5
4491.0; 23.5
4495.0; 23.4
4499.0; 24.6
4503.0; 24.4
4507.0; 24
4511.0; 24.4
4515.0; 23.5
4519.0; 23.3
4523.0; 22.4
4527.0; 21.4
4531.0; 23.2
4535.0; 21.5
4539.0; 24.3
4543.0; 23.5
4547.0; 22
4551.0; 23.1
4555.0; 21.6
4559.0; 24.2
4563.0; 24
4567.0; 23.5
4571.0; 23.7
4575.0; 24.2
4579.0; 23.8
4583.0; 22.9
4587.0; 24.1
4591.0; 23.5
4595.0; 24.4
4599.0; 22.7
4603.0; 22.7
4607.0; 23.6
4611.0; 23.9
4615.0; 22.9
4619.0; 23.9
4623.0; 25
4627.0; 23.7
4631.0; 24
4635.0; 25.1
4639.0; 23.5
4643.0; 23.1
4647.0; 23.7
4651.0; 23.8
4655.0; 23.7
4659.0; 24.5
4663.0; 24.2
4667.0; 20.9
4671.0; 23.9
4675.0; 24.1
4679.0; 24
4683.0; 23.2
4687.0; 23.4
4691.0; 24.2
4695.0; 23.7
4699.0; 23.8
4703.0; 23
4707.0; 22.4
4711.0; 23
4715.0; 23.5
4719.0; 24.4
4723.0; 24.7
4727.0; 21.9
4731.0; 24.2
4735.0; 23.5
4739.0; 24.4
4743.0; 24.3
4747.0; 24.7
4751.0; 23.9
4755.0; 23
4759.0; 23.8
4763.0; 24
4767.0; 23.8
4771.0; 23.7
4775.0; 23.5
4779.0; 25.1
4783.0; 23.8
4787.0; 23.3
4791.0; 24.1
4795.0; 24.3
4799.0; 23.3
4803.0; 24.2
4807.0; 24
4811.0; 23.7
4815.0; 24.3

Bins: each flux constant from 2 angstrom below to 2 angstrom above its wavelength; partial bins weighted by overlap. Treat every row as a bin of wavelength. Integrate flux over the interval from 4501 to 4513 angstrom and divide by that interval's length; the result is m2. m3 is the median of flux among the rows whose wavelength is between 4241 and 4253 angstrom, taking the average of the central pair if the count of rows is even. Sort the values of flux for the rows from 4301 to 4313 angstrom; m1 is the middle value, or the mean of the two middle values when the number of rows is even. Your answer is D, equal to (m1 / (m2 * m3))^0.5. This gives 0.174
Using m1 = 15.2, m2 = 24.3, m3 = 20.8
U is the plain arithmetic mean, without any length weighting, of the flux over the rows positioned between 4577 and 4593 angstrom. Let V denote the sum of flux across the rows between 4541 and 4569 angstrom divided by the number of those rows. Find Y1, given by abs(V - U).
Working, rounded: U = 23.6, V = 23.1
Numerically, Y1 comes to 0.4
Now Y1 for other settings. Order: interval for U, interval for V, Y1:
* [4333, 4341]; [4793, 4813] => 5.8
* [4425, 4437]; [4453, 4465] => 1.2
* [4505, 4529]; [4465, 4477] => 0.2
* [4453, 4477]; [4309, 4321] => 2.9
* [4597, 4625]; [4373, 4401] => 2.3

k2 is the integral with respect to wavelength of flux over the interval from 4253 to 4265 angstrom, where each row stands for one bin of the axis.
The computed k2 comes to 253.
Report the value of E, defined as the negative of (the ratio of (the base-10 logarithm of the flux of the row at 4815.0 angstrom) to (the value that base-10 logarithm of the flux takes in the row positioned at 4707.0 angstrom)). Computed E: -1.03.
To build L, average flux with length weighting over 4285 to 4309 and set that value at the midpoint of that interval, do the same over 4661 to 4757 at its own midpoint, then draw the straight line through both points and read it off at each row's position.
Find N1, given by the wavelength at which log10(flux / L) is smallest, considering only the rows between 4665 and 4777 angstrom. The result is 4667.0 angstrom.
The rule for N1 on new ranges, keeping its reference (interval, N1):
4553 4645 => 4555.0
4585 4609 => 4603.0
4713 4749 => 4727.0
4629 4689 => 4667.0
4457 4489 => 4459.0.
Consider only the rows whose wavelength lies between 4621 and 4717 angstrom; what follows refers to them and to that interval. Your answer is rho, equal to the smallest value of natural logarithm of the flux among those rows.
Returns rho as 3.04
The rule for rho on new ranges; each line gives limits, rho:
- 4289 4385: 2.69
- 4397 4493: 3.01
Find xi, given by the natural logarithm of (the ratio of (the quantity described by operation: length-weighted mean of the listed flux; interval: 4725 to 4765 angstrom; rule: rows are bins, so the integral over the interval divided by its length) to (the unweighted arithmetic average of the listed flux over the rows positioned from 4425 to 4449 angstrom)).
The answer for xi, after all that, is 0.03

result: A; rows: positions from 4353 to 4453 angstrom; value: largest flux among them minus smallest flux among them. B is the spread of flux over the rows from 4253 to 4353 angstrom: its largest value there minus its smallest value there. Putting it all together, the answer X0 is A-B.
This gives -2.0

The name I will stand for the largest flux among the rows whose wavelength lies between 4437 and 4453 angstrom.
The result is 24.5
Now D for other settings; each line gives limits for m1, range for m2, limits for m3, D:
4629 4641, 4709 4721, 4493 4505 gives 0.204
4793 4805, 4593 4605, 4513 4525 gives 0.211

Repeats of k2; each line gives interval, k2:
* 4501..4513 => 291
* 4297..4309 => 198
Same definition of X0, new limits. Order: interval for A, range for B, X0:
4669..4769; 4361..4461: -2.1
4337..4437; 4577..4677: 5.6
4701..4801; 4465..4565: 0.0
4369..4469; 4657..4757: 1.0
